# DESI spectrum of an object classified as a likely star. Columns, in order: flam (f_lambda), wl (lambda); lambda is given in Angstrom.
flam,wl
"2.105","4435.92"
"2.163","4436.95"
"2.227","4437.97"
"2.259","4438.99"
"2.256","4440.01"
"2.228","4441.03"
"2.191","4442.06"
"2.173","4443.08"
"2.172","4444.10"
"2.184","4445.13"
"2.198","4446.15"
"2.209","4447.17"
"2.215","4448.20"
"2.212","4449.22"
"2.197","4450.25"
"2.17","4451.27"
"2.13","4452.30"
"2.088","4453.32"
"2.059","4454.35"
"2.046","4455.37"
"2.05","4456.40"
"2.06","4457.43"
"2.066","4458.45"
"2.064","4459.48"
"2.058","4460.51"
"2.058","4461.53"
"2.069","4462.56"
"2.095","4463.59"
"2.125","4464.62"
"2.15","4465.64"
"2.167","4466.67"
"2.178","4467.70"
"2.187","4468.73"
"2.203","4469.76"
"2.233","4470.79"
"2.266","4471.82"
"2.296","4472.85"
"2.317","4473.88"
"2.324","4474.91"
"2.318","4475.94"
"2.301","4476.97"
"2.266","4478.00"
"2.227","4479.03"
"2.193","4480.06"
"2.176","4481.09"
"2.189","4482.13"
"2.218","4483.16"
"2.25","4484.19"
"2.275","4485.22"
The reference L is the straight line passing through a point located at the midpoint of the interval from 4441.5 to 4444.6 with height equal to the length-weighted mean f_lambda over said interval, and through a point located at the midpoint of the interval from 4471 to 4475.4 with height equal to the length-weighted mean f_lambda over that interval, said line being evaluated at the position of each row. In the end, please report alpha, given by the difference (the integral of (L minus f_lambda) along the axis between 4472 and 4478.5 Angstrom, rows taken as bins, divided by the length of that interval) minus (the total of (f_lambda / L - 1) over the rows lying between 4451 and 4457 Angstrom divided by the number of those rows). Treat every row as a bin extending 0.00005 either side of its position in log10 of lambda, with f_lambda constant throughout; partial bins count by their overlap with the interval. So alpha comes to 0.06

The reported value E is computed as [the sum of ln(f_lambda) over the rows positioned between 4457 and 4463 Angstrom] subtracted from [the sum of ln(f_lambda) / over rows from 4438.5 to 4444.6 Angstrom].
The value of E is 0.4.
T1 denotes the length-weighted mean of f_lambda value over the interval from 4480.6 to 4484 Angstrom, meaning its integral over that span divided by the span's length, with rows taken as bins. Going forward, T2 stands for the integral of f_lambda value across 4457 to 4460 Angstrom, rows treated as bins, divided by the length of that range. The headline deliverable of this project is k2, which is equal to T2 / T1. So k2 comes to 0.94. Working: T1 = 2.20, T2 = 2.06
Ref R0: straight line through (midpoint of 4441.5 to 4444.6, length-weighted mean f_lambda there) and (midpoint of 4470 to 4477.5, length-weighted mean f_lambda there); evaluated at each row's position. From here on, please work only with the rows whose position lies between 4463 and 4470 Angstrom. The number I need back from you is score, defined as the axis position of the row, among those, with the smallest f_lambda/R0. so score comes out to 4463.59 Angstrom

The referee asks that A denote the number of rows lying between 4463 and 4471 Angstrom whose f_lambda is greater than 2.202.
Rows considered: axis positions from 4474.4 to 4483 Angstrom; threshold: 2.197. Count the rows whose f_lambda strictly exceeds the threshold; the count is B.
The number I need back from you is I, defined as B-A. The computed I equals 3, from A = 2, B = 5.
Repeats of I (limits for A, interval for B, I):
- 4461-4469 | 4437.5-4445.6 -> 4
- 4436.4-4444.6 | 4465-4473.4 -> 0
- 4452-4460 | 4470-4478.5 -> 8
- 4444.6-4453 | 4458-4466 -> -3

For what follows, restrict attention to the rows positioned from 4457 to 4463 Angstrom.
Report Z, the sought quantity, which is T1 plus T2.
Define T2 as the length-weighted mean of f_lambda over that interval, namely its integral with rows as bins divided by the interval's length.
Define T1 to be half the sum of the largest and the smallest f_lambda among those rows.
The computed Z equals 4.13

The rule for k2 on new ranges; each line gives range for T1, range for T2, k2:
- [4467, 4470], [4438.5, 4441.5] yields 1.03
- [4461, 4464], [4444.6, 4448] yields 1.06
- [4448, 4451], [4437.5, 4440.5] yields 1.02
